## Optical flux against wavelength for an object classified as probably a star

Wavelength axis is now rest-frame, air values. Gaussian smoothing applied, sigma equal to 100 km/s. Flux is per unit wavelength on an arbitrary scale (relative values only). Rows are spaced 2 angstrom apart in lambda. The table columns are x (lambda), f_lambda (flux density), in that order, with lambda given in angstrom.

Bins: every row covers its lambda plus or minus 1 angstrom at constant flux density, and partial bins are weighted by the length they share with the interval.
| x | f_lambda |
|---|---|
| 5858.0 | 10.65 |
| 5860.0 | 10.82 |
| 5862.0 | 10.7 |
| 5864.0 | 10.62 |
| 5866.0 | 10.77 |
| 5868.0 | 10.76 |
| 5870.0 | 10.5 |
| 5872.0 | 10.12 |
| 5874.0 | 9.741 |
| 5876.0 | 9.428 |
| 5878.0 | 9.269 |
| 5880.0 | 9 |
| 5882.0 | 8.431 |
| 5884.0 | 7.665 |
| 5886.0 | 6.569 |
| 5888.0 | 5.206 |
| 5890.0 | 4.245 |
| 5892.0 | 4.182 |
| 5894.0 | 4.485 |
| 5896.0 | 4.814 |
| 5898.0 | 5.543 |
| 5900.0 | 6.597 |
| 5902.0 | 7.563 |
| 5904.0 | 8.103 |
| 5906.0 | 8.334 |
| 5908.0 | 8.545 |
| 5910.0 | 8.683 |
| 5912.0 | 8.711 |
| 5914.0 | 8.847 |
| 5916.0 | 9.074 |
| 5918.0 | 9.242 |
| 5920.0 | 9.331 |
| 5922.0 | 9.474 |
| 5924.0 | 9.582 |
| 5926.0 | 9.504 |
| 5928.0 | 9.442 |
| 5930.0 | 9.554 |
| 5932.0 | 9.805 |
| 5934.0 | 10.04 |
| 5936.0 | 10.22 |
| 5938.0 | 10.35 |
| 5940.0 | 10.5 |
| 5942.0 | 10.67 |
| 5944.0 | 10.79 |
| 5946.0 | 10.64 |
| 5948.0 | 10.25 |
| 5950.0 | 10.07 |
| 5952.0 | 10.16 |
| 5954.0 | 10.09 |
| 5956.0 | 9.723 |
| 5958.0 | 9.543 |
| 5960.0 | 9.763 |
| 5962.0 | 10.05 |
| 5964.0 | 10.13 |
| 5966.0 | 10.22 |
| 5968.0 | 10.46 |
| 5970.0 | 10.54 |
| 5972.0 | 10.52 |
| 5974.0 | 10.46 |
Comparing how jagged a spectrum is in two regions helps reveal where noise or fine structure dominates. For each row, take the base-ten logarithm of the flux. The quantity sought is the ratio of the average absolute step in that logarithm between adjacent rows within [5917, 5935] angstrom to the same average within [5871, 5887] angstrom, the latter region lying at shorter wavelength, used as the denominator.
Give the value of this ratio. 0.23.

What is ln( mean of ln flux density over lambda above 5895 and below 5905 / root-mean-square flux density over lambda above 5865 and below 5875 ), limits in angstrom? -1.7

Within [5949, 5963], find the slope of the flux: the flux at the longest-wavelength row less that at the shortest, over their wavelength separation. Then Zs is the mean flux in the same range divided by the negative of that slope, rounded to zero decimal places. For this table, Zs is 5948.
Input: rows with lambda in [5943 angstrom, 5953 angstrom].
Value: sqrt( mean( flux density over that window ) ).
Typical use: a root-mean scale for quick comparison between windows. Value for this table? 3.222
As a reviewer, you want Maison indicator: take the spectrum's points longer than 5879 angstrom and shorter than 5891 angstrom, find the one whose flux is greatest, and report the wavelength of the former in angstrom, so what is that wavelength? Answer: 5880.0 angstrom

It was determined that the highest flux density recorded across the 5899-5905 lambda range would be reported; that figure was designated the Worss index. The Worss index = 8.103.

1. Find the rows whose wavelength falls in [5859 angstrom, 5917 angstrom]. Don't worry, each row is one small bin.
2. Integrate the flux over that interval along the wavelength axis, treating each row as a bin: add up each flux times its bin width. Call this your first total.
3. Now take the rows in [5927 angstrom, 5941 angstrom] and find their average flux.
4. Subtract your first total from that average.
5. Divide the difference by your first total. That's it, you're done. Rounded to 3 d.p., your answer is -0.979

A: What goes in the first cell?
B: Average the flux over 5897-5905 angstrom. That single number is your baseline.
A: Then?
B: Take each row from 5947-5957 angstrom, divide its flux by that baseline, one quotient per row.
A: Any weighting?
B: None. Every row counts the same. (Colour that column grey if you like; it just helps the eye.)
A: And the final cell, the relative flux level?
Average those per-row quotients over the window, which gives 1.45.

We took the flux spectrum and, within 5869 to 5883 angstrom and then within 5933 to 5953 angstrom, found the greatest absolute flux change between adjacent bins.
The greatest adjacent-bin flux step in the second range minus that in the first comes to -0.2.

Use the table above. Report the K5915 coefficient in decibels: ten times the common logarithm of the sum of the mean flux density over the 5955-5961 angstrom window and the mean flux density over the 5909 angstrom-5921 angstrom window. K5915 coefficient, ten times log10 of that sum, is 12.7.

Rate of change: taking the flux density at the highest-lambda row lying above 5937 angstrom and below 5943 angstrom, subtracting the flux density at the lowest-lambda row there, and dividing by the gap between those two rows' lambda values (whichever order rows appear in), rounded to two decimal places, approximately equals 0.08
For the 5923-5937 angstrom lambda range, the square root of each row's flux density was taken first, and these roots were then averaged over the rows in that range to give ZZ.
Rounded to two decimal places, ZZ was 3.12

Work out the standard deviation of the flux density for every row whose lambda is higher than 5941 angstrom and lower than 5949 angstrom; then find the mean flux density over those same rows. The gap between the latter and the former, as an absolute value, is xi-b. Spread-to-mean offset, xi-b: 10.4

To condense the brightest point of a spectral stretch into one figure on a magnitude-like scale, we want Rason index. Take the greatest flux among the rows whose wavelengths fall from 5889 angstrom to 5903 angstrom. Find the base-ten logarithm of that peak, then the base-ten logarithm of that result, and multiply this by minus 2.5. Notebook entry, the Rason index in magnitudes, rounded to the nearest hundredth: 0.14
